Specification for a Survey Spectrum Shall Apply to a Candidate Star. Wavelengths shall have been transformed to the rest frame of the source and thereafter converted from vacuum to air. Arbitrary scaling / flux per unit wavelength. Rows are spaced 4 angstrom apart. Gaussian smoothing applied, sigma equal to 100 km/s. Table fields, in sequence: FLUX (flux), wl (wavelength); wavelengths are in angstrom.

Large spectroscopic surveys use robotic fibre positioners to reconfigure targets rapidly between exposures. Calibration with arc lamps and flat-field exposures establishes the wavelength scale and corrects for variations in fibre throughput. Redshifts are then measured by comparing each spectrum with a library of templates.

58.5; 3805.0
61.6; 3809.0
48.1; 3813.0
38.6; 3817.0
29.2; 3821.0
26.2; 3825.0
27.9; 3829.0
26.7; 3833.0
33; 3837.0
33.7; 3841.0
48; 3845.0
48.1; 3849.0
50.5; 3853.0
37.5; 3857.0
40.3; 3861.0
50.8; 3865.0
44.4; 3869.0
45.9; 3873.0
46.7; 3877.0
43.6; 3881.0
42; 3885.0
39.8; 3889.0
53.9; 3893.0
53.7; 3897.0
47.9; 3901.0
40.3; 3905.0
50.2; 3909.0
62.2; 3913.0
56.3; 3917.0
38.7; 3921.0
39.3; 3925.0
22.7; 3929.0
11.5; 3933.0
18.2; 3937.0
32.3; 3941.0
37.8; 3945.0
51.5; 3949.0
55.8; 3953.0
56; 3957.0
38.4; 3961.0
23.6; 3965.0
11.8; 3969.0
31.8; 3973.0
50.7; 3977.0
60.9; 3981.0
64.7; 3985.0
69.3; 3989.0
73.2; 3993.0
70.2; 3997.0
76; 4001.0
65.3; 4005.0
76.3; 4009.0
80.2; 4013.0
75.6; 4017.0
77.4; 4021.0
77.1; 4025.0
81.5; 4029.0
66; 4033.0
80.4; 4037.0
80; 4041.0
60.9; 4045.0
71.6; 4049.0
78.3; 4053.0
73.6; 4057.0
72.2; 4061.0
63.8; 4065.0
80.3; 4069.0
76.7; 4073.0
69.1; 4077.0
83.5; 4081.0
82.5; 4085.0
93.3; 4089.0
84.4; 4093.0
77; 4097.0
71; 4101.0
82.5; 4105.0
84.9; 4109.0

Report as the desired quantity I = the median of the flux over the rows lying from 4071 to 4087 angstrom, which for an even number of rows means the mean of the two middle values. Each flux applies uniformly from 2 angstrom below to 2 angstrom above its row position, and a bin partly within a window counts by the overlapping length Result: 80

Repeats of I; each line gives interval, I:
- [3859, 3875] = 45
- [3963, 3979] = 28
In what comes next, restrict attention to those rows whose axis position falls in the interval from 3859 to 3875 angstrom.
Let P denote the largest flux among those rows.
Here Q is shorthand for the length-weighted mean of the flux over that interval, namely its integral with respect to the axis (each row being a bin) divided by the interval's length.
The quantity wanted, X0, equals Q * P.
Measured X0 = 2304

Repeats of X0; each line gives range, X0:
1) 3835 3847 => 1835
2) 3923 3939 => 901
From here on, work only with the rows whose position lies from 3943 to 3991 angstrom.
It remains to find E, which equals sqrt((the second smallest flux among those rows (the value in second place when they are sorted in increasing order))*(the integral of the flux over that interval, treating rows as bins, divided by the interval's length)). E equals 33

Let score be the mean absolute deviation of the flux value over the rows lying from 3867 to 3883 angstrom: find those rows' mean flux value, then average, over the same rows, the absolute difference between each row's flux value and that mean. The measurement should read 1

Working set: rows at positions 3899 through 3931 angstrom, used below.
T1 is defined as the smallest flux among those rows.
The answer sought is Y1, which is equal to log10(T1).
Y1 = 1.36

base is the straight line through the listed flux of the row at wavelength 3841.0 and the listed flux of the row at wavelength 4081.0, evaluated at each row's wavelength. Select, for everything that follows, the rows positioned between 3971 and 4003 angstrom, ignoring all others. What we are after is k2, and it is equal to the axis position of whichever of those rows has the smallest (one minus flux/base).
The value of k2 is 4001.0 angstrom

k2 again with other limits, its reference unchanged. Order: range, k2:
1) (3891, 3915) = 3913.0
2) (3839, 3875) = 3853.0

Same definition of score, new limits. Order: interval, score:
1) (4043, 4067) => 5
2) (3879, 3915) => 6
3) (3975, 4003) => 7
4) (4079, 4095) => 4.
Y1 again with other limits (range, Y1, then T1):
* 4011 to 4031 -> 1.88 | 75.6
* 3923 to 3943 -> 1.06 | 11.5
